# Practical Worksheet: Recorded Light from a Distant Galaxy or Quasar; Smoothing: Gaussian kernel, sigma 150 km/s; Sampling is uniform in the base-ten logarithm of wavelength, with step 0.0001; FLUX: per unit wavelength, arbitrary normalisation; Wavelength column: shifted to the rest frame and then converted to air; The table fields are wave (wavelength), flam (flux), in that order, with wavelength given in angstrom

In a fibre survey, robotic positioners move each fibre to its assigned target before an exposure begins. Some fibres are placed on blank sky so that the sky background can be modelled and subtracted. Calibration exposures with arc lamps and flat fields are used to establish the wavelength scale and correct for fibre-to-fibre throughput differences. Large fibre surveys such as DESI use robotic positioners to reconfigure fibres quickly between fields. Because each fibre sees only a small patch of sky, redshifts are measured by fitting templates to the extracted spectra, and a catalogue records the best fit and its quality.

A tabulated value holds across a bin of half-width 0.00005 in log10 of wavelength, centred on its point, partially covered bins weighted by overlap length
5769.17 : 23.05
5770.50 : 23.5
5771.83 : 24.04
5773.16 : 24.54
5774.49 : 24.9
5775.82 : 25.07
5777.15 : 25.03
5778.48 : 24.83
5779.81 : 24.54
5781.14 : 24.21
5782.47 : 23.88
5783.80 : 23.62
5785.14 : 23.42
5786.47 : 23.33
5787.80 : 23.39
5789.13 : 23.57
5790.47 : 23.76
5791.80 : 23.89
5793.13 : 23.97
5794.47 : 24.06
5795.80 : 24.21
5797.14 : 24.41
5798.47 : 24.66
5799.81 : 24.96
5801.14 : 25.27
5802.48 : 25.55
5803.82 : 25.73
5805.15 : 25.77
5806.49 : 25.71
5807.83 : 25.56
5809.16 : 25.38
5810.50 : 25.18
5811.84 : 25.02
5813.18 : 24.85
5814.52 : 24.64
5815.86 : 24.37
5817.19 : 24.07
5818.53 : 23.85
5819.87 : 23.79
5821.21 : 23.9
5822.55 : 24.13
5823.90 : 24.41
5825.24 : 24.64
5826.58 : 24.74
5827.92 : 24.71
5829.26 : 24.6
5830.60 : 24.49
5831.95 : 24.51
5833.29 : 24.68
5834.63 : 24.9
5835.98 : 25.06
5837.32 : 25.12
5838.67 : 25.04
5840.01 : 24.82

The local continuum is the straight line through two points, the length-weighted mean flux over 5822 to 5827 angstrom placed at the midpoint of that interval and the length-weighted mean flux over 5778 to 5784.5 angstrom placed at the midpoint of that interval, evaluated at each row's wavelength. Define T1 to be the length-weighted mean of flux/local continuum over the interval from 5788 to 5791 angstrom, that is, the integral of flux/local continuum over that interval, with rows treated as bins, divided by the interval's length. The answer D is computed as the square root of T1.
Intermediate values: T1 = 0.97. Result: 0.99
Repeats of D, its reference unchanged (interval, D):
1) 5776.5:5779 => 1.02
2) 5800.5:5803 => 1.02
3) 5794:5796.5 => 1.00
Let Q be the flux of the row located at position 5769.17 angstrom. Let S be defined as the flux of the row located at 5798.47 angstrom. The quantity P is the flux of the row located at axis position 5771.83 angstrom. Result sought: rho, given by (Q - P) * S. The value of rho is -24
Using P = 24.04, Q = 23.05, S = 24.66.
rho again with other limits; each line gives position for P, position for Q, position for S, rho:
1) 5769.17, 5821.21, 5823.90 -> 21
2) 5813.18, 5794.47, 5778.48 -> -20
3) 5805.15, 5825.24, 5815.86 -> -28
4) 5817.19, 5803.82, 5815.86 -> 40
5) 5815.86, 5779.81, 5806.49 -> 4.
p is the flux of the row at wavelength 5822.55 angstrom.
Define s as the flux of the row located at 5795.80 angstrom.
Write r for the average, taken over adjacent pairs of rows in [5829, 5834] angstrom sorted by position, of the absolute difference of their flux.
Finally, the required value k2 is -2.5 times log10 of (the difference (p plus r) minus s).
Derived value 4.2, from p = 24.13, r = 0.10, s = 24.21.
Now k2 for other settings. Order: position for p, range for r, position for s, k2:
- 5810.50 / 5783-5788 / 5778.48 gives 0.8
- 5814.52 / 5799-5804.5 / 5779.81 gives 1.1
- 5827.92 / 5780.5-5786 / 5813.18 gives 2.3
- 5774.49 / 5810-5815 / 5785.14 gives -0.6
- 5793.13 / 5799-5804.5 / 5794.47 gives 1.9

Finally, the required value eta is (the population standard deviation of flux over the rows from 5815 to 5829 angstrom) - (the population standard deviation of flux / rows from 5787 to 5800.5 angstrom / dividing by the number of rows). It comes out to -0.1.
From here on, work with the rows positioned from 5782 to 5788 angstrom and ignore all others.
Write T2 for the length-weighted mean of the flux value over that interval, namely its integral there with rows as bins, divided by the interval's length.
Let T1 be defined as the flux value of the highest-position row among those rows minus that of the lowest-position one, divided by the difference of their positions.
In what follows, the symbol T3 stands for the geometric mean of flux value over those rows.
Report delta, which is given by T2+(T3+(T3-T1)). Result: 70.7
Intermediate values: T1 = -0.09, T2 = 23.5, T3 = 23.5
